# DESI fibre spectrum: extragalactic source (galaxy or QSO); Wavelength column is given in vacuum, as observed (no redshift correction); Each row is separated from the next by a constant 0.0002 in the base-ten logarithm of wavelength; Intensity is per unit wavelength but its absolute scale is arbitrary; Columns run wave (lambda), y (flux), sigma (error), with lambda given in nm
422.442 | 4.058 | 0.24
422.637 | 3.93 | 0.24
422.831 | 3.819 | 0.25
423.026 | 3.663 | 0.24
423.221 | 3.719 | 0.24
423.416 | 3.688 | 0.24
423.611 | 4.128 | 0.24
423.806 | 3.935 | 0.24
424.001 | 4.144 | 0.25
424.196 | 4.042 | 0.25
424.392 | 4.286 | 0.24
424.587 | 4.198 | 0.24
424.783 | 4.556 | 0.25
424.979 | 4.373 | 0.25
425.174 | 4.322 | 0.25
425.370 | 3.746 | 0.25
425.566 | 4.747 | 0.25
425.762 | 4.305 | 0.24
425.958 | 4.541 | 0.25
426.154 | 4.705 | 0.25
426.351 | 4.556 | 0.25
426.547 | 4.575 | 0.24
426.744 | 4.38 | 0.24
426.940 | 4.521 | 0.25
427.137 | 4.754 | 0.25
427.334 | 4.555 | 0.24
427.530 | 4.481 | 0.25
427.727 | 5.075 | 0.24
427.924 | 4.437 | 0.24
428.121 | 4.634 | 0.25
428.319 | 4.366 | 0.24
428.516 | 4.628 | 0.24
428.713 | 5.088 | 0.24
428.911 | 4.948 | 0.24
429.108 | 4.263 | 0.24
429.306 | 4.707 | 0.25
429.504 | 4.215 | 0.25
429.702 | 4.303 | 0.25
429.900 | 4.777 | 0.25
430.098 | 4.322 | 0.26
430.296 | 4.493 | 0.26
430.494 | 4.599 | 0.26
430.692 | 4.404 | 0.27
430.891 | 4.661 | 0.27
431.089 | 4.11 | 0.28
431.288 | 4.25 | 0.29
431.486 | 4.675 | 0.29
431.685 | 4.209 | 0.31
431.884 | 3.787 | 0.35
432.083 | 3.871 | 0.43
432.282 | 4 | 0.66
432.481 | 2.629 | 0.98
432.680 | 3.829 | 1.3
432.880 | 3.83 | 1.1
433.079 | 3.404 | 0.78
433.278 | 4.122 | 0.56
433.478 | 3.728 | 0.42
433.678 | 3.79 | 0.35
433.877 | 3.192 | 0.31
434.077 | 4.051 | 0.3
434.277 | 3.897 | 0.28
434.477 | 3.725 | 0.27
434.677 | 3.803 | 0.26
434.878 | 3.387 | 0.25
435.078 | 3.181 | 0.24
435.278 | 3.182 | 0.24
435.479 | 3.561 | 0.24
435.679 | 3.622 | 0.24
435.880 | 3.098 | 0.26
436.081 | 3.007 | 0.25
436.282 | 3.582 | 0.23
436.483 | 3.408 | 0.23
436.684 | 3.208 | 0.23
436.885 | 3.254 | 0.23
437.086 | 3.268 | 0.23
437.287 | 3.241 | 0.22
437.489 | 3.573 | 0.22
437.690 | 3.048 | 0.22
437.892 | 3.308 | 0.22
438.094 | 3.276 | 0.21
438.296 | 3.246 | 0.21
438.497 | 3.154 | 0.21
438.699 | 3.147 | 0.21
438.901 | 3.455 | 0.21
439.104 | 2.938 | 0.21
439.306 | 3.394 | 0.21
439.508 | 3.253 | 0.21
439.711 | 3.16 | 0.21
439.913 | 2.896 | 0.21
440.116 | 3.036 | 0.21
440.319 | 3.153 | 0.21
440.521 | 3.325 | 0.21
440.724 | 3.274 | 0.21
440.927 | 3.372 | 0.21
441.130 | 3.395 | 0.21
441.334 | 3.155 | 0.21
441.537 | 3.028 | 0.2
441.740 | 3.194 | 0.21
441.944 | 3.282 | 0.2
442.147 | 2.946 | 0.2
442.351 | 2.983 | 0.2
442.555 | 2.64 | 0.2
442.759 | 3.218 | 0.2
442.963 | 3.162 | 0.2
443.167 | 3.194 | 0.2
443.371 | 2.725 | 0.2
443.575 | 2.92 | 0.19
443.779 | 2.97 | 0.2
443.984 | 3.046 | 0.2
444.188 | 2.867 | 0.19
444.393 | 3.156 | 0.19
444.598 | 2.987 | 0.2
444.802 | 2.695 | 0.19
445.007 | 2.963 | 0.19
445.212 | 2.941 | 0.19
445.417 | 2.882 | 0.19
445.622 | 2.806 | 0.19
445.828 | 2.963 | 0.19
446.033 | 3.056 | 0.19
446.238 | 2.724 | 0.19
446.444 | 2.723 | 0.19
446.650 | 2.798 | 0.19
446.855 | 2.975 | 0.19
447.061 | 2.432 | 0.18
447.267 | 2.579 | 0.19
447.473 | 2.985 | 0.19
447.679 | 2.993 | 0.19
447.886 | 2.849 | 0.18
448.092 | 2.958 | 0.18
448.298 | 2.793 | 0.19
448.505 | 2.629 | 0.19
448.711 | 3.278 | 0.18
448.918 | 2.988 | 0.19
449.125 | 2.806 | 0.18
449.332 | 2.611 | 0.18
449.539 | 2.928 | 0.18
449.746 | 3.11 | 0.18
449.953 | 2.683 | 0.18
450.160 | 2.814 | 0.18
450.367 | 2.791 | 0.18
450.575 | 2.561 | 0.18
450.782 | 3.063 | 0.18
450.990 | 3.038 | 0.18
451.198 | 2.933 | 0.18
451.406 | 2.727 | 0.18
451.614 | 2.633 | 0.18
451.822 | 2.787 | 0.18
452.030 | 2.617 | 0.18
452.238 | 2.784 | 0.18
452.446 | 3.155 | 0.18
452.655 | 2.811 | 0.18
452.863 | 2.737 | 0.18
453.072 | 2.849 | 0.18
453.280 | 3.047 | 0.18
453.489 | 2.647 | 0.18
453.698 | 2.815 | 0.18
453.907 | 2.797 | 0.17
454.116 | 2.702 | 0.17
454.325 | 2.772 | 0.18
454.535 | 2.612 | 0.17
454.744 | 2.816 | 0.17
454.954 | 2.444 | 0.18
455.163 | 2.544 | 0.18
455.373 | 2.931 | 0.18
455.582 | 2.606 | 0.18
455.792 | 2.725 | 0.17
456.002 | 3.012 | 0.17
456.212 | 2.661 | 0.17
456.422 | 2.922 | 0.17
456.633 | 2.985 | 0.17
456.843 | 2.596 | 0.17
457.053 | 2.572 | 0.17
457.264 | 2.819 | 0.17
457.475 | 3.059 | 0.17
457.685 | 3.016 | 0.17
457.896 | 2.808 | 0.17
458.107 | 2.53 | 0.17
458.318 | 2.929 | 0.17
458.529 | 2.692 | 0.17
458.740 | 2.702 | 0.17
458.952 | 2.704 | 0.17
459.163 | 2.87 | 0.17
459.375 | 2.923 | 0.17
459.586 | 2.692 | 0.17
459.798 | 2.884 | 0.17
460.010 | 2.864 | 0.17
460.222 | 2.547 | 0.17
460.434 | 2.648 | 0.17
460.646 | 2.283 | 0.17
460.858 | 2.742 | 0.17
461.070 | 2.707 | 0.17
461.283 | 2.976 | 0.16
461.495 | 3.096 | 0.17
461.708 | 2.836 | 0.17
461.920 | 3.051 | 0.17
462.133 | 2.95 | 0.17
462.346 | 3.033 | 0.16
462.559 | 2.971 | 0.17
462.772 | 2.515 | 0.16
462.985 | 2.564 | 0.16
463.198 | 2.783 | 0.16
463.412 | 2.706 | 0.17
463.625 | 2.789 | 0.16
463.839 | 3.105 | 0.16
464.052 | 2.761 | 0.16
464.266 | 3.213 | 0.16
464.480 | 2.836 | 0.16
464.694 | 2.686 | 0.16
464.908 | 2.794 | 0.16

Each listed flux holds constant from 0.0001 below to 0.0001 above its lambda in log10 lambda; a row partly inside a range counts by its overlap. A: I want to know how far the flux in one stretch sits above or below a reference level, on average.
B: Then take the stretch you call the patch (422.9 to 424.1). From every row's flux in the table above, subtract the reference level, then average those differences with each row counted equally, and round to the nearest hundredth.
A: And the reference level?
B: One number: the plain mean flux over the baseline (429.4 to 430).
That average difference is -0.55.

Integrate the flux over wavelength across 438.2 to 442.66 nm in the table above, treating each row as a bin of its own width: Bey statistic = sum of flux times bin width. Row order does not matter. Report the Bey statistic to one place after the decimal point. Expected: 14.1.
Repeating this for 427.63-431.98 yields 19.6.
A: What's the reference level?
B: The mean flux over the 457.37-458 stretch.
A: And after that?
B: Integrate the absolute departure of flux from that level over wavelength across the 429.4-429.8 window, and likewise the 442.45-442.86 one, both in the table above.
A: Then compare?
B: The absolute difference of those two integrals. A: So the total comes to 0.40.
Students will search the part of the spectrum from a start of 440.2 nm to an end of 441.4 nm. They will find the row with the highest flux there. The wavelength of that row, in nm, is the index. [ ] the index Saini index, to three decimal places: 441.130 nm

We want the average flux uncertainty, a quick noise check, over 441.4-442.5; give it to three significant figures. 0.202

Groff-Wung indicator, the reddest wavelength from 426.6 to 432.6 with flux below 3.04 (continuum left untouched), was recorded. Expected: 432.481 nm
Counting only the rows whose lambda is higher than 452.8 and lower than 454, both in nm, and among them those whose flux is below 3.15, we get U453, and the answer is 6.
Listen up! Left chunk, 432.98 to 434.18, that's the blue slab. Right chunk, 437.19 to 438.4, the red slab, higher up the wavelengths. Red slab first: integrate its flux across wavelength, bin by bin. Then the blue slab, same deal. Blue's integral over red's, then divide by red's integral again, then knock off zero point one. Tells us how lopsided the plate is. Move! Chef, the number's 0.2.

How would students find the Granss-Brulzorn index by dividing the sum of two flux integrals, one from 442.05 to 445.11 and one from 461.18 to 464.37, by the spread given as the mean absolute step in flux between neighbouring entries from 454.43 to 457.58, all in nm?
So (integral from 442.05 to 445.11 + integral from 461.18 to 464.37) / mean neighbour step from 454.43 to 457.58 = 76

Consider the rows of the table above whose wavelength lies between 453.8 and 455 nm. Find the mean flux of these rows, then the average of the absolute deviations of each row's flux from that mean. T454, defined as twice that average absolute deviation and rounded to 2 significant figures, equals 0.22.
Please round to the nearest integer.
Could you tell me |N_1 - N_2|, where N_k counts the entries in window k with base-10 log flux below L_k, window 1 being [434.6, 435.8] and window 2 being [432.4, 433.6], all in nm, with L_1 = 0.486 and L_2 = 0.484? 1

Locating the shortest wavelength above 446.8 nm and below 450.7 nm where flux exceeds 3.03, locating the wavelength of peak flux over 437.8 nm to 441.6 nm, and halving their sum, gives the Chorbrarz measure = 443.81 nm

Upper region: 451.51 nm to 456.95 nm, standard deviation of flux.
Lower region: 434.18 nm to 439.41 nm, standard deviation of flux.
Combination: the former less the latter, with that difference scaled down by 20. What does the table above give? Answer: -0.0039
